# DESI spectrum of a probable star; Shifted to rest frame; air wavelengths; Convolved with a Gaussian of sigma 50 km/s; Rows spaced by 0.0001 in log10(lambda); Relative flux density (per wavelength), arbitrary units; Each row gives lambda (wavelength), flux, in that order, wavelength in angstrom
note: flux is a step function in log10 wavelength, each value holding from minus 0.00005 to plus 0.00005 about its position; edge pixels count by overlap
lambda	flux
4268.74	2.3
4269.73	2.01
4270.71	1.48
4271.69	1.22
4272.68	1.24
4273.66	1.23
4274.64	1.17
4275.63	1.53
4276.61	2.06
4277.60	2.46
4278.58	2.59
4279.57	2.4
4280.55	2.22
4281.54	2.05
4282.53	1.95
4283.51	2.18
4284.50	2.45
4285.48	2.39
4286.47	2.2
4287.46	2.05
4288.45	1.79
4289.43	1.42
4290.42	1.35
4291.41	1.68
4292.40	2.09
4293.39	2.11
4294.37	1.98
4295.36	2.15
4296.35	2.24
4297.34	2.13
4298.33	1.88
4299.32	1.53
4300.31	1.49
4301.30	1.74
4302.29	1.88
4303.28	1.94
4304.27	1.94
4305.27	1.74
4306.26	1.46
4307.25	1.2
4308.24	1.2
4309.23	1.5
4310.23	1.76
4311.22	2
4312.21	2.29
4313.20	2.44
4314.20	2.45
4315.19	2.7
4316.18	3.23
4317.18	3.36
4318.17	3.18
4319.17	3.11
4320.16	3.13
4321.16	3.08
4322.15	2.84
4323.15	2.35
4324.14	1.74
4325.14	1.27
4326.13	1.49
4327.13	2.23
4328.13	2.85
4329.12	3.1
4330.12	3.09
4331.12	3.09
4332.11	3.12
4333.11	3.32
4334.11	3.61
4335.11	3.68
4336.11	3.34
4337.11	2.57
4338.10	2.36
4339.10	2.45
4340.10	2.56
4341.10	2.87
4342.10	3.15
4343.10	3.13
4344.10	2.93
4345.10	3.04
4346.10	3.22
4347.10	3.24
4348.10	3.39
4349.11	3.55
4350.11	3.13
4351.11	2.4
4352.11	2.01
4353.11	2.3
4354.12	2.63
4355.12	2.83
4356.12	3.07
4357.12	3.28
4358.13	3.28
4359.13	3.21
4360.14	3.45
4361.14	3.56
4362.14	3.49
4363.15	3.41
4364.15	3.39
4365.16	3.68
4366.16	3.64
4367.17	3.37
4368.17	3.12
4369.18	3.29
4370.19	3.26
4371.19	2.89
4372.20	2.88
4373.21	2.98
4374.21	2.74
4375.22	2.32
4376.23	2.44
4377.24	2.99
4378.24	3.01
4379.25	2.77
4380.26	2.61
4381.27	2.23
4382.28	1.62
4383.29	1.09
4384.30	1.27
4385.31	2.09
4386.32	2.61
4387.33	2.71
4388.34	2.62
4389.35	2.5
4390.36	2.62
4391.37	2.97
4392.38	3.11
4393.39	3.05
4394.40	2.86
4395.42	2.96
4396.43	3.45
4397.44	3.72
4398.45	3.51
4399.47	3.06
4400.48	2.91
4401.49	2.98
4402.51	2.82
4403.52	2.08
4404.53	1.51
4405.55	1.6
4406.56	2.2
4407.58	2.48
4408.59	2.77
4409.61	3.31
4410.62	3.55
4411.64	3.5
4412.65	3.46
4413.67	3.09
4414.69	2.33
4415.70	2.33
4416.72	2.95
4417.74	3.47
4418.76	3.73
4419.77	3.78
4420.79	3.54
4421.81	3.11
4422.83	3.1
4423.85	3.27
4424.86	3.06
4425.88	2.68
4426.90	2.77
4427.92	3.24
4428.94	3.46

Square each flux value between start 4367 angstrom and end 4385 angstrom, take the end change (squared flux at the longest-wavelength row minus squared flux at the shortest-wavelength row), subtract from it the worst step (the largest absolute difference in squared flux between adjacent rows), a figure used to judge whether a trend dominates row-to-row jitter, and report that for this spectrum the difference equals -13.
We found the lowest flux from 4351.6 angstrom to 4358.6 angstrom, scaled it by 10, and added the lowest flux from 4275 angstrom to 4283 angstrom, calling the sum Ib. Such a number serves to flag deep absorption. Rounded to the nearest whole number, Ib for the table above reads 22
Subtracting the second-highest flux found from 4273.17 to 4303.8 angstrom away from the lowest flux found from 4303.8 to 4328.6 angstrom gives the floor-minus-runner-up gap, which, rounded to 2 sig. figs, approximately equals -1.3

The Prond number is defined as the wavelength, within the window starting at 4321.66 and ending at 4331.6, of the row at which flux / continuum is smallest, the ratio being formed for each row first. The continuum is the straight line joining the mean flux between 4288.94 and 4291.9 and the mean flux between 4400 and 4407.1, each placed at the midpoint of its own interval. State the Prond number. 4325.14 angstrom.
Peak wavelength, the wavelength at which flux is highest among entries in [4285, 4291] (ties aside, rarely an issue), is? 4285.48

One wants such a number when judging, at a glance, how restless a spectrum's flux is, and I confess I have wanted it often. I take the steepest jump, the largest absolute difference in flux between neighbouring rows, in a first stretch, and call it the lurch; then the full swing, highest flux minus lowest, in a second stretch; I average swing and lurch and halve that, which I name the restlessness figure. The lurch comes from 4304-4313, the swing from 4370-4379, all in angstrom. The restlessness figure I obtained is 0.31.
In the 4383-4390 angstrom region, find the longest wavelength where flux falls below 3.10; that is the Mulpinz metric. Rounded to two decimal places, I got 4389.35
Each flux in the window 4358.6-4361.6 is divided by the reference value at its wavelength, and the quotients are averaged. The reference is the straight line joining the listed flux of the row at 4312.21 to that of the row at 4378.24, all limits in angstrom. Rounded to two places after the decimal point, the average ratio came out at 1.21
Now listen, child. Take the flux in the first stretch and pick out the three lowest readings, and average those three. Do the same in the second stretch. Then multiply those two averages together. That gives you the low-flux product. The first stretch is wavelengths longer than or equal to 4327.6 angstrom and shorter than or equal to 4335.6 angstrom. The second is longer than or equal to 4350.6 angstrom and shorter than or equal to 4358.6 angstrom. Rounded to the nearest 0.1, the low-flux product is 6.7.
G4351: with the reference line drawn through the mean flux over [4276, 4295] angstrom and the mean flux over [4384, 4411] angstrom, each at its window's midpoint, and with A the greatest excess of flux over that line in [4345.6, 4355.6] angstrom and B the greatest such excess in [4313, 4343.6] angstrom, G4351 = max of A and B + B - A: 1.5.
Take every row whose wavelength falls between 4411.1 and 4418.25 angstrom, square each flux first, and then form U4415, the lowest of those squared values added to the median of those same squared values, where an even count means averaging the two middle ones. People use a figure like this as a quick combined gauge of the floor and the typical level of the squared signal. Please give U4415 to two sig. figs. 15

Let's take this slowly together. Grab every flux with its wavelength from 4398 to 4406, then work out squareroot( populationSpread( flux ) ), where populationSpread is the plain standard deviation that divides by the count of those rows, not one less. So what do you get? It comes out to 0.83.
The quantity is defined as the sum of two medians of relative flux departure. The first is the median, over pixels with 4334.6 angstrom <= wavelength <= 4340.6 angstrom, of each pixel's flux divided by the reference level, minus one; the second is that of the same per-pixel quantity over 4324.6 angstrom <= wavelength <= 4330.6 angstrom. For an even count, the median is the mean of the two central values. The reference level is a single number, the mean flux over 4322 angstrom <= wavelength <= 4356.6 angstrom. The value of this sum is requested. -0.18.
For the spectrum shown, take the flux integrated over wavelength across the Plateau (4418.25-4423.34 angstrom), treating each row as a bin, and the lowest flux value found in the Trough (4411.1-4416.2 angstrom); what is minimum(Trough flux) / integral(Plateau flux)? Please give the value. 0.13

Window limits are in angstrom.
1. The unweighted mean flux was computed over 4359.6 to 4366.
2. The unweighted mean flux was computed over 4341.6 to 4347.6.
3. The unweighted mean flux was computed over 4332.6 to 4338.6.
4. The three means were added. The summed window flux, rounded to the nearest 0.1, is 9.8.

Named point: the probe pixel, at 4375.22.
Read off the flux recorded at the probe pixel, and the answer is 2.32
